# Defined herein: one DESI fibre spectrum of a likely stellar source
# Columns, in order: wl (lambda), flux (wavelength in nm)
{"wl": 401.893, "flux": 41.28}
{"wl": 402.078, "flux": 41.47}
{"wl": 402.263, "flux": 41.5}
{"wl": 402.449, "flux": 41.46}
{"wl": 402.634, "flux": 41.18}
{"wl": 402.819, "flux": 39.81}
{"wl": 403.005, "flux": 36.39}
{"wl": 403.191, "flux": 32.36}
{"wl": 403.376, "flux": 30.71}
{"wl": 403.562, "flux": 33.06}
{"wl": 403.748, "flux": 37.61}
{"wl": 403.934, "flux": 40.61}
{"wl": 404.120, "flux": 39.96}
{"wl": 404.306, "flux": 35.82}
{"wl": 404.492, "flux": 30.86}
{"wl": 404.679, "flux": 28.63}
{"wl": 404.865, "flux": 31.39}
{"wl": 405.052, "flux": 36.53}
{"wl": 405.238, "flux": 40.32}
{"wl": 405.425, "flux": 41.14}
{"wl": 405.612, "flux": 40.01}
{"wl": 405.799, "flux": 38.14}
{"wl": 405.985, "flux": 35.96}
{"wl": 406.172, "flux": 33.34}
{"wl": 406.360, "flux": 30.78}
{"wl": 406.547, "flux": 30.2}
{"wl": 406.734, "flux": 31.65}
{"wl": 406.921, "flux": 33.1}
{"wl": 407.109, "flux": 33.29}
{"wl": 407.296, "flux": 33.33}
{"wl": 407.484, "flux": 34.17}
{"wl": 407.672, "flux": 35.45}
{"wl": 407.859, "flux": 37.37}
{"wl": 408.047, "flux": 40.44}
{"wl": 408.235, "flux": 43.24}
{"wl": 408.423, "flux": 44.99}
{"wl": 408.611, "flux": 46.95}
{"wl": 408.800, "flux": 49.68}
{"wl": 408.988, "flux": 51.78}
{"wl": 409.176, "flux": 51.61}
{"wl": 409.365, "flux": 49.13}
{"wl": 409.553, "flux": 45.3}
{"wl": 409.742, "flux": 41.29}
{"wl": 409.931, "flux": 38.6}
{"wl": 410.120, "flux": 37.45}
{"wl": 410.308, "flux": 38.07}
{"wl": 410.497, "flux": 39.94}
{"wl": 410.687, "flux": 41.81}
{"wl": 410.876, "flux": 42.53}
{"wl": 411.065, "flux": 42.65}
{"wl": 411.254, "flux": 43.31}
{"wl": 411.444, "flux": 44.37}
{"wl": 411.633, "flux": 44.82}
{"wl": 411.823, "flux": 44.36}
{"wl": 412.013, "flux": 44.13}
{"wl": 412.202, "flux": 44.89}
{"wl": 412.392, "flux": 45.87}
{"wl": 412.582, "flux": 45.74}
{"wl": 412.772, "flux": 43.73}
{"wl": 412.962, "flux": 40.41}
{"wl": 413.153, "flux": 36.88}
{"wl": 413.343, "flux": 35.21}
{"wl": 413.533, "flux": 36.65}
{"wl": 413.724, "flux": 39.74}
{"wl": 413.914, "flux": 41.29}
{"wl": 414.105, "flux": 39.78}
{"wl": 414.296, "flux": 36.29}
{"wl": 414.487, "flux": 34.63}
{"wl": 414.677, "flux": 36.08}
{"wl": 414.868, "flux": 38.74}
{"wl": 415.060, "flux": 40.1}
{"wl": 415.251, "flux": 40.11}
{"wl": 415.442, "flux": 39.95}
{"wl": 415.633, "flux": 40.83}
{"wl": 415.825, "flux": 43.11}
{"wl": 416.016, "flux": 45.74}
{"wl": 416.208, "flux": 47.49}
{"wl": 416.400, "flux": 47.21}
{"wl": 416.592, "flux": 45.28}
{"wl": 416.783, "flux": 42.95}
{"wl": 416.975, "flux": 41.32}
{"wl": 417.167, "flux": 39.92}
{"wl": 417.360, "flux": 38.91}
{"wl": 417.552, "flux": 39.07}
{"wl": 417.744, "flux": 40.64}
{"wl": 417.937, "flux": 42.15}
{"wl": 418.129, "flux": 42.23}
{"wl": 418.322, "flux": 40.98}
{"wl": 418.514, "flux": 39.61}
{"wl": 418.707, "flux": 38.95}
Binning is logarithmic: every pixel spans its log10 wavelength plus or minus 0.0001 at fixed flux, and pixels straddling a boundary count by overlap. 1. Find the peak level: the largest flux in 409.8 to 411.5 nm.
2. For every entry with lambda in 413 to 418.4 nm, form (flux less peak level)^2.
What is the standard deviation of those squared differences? 26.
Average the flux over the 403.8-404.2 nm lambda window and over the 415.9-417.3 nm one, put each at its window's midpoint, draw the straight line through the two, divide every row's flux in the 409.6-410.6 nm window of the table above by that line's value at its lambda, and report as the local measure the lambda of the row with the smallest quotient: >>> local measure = 410.120 nm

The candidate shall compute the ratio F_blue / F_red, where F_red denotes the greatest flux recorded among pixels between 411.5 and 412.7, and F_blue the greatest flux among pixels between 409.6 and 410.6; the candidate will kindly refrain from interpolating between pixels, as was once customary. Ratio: 0.900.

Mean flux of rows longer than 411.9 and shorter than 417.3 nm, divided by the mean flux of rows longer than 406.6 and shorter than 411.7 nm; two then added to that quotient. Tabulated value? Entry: 3.00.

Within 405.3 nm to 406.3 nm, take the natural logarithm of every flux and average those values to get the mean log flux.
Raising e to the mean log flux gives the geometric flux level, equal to 37.6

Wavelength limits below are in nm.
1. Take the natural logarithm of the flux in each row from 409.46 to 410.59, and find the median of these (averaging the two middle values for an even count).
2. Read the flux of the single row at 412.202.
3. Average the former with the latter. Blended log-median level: 24.3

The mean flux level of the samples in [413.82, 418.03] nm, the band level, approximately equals 41.0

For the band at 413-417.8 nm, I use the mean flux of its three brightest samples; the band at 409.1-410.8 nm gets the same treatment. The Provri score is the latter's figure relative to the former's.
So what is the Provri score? 1.04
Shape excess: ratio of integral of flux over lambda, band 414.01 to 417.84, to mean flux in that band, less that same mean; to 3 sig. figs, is -37.1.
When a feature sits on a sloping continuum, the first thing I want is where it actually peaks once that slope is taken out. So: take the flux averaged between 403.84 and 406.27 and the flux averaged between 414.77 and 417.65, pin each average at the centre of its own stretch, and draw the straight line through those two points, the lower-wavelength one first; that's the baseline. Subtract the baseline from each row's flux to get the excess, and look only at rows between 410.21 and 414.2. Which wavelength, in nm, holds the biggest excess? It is 412.392 nm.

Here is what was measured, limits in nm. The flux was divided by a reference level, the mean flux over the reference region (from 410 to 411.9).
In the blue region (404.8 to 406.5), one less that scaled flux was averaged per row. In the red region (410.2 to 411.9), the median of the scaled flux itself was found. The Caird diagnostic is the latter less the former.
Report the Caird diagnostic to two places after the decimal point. 0.89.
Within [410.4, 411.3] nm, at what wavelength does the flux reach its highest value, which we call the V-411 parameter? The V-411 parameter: 411.254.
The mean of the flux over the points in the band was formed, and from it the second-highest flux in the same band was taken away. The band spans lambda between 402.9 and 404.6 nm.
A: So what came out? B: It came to -4.7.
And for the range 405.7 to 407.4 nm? -2.6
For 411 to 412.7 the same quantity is -1.3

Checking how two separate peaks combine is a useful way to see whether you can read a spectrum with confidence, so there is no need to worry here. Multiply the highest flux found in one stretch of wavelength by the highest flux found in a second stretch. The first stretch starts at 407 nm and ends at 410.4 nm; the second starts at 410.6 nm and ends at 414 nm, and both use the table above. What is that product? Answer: 2375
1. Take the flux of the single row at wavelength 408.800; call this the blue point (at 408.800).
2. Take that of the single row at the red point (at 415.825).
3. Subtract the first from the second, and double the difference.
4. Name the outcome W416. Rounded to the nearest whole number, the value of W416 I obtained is -13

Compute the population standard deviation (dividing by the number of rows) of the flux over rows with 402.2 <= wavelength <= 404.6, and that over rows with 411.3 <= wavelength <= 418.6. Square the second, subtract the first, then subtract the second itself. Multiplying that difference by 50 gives 192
